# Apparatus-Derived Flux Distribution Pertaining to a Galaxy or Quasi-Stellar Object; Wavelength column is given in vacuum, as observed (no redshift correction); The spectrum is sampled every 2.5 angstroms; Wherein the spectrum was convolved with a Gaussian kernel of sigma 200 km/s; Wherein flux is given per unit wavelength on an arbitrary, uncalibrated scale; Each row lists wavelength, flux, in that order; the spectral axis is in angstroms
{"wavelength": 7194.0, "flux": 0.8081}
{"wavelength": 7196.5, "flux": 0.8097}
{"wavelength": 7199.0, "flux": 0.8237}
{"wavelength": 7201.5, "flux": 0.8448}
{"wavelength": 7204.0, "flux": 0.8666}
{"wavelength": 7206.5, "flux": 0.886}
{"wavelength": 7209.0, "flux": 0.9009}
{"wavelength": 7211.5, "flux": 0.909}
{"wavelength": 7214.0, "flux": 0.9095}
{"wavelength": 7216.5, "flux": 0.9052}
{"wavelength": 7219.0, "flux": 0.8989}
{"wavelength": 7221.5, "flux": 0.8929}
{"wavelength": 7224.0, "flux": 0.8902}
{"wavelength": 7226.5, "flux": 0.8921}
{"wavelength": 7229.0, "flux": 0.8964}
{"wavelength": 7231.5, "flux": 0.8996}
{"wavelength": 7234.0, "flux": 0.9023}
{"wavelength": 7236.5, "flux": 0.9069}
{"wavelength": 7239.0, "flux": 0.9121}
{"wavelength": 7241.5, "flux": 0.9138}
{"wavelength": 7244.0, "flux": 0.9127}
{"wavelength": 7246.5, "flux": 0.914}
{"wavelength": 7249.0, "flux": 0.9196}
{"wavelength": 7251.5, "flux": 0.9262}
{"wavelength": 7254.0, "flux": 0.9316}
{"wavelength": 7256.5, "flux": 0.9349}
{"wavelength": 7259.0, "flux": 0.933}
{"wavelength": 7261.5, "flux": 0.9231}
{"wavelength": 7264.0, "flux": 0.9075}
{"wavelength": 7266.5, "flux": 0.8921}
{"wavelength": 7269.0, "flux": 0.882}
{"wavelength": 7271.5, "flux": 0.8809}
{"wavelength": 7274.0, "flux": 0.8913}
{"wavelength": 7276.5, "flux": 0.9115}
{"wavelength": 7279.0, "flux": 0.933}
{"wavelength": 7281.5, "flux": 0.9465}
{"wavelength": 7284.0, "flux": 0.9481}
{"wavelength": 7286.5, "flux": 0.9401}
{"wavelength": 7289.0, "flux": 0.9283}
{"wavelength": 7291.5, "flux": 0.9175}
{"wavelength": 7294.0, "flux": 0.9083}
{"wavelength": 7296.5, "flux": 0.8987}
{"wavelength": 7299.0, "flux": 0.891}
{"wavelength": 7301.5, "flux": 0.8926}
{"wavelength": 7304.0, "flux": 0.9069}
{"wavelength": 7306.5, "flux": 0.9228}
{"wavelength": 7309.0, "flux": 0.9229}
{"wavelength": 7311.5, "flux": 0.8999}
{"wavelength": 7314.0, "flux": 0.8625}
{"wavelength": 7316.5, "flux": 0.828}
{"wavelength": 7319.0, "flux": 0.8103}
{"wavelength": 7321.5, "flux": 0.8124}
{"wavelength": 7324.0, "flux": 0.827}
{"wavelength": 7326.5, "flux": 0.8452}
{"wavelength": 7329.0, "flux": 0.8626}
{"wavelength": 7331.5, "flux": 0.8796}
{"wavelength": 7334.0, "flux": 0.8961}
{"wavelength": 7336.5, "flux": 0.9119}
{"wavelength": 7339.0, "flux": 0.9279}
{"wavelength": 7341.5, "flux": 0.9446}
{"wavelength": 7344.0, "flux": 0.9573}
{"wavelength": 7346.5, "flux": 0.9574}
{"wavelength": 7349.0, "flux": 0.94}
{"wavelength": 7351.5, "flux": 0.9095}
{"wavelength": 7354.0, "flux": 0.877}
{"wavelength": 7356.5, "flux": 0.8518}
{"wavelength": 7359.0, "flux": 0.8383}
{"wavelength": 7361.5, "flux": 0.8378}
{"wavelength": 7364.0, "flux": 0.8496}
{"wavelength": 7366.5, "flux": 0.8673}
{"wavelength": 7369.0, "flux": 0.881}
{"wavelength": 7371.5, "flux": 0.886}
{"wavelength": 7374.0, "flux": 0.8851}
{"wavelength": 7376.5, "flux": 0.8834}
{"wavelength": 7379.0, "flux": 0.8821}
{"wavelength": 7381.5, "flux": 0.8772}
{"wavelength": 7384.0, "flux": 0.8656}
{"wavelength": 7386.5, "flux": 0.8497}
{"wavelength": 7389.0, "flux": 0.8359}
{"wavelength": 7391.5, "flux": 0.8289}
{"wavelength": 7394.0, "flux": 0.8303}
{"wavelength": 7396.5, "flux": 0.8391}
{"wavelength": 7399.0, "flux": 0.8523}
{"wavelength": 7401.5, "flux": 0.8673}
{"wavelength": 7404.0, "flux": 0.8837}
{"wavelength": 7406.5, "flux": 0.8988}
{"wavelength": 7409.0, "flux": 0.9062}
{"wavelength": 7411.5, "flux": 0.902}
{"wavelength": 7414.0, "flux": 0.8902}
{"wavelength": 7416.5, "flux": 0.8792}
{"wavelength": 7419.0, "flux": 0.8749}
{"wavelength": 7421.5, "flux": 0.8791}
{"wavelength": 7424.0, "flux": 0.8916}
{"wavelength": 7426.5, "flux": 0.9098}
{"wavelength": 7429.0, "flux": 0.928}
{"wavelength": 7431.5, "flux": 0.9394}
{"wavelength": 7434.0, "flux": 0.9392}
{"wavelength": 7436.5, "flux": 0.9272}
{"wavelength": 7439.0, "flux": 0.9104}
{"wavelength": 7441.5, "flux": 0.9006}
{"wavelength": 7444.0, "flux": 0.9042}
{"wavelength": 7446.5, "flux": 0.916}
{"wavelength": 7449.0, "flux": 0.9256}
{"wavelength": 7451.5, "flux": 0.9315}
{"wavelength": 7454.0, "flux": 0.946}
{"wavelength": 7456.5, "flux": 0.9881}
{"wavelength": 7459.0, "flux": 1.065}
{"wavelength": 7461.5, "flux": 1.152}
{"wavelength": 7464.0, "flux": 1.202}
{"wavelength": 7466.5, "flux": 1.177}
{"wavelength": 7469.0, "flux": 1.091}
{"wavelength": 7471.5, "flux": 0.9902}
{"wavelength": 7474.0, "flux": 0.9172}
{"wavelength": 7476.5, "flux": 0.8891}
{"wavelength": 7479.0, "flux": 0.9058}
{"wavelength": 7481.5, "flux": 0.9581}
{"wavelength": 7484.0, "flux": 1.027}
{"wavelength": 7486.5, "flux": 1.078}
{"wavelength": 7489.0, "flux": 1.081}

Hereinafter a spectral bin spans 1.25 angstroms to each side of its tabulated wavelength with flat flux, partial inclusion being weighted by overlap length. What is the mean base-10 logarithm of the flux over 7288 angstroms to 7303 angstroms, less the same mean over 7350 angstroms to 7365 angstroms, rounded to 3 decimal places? 0.022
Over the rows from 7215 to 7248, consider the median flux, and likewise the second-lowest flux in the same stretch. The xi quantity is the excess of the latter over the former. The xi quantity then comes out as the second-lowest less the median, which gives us -0.01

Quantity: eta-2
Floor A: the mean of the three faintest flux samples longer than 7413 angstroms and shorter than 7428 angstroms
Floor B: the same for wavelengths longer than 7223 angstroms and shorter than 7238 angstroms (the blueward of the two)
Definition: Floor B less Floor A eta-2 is 0.015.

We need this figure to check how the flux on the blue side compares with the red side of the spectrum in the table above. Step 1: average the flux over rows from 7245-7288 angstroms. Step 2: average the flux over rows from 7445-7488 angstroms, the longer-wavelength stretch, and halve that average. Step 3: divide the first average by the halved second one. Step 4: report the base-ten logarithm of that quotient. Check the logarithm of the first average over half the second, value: 0.26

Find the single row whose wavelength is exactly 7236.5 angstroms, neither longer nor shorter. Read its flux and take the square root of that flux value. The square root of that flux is 0.95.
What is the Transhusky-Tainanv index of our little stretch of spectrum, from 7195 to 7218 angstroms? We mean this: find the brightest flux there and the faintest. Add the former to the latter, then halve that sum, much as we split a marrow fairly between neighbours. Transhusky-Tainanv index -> 0.860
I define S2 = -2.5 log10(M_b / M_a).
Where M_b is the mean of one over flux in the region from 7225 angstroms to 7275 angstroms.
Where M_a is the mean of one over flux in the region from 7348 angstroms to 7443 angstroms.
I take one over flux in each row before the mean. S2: 0.034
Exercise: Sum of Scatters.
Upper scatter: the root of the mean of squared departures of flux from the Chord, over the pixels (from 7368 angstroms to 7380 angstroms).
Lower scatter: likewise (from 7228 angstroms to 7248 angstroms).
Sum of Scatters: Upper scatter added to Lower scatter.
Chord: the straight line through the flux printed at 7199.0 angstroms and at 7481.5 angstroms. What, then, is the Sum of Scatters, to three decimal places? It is 0.089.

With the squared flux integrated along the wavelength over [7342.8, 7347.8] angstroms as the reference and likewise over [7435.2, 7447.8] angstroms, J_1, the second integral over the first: 2.3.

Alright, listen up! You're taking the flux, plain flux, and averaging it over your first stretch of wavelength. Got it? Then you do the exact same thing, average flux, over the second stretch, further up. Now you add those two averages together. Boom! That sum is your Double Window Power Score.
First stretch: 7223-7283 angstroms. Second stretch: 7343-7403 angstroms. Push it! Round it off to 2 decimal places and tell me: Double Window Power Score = 1.78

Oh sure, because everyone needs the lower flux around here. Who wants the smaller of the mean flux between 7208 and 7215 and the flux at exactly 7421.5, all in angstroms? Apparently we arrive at 0.879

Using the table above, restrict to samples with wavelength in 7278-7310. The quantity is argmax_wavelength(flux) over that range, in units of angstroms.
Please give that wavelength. 7284.0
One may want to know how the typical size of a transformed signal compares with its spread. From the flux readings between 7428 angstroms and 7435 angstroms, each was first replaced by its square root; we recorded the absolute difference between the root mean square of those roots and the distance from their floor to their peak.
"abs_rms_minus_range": 0.961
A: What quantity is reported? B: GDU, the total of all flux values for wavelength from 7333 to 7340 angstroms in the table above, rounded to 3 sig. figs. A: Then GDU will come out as 2.74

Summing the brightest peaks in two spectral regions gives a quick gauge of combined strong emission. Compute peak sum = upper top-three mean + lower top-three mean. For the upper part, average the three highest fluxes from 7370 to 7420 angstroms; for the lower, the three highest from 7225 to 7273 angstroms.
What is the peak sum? 1.84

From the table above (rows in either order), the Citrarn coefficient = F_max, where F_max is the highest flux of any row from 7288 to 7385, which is 0.9574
